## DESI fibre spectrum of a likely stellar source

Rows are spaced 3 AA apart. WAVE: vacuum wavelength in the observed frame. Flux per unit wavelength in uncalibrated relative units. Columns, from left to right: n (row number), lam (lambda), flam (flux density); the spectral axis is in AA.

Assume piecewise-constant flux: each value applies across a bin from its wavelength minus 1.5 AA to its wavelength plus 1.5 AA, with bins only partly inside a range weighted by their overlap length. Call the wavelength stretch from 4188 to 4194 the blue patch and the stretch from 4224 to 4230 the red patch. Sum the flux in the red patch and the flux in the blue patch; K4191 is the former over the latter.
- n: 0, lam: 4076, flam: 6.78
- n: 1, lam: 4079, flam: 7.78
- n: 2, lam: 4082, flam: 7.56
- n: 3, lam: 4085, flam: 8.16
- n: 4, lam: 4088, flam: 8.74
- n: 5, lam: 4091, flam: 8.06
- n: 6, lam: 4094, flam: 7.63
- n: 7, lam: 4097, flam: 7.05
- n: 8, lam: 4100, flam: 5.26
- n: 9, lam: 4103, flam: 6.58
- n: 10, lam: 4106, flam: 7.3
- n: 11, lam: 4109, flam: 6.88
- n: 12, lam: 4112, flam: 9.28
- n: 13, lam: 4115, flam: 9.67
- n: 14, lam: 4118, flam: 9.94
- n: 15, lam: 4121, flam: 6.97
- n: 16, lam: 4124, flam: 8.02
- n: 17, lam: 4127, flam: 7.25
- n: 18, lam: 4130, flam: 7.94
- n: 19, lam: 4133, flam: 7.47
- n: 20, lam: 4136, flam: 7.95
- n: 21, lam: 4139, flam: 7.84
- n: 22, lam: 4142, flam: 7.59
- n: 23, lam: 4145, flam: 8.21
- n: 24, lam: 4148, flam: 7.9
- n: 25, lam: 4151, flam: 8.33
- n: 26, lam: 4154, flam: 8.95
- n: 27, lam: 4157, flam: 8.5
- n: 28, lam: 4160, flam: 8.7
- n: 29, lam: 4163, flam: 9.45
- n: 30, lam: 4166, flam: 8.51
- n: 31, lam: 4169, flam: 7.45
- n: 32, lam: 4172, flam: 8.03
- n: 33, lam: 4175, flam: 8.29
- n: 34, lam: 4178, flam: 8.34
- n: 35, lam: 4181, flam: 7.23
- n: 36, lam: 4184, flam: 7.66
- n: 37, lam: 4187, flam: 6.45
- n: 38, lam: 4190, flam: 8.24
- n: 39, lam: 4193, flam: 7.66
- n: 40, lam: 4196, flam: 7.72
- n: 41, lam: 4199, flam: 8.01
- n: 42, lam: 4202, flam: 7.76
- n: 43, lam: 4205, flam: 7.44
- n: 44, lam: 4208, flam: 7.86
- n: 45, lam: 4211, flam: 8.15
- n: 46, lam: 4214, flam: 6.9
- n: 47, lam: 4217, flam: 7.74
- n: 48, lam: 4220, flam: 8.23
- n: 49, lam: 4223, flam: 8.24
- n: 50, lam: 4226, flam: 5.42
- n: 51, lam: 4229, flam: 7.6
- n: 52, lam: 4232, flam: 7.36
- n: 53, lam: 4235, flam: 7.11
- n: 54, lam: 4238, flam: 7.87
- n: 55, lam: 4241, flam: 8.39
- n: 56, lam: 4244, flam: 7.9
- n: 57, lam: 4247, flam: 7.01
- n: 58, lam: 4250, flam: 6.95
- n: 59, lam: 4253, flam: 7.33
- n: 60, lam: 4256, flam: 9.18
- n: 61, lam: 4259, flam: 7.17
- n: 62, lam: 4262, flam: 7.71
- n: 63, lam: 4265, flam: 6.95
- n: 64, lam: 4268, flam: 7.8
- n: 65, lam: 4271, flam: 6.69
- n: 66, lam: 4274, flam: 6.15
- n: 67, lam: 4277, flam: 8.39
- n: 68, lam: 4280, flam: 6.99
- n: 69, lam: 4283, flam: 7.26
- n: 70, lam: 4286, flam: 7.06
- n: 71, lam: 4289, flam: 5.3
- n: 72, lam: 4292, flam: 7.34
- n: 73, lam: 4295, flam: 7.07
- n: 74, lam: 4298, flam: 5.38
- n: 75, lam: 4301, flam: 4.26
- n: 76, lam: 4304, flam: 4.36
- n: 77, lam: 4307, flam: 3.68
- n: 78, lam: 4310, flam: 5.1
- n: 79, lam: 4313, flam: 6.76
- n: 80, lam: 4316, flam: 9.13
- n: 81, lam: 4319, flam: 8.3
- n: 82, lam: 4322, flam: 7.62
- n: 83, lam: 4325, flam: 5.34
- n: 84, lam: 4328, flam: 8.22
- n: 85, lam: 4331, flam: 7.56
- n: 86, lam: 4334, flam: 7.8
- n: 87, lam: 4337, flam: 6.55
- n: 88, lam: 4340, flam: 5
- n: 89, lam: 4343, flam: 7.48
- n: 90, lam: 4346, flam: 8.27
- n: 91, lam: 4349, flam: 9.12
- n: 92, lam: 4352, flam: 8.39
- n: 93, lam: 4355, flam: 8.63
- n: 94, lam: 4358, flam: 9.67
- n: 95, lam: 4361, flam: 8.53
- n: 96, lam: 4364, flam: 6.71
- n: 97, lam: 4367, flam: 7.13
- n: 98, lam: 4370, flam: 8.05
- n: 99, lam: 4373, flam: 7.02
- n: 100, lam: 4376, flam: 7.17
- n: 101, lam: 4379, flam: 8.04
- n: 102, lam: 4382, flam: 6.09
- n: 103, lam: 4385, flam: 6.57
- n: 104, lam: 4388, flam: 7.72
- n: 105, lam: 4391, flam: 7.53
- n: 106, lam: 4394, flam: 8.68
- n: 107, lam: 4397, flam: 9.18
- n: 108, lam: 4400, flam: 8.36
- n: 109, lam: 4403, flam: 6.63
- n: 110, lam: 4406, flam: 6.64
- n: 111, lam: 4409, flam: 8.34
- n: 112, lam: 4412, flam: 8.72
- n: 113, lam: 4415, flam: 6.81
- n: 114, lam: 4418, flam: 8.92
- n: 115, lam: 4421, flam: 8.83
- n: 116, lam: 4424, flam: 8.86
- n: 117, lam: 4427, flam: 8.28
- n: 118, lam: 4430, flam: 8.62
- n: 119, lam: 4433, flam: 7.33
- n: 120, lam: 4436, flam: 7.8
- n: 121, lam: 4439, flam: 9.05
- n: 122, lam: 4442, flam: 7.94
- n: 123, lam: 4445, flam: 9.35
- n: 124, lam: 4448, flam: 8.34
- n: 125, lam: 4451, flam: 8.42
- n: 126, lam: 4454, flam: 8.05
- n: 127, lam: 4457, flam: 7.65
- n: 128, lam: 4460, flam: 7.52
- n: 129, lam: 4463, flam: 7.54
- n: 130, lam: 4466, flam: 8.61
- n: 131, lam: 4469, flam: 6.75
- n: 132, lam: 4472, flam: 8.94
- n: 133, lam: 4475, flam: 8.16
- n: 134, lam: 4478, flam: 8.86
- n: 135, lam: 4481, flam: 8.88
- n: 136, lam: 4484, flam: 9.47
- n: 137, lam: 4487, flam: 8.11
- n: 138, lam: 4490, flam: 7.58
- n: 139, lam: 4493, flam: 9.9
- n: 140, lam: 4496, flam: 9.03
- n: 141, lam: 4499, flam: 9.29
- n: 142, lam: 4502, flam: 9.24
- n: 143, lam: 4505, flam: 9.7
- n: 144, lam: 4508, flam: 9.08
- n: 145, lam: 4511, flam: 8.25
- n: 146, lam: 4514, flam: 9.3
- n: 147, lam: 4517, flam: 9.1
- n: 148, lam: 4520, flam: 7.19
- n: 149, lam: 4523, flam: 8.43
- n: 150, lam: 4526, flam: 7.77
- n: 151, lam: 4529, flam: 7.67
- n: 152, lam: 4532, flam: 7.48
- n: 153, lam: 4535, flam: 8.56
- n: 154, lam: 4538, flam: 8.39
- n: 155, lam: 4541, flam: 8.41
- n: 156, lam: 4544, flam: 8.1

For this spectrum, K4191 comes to 0.82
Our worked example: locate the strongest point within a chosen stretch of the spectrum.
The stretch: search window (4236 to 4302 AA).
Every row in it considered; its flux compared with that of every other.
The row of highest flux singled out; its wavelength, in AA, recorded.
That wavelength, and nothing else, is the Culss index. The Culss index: 4256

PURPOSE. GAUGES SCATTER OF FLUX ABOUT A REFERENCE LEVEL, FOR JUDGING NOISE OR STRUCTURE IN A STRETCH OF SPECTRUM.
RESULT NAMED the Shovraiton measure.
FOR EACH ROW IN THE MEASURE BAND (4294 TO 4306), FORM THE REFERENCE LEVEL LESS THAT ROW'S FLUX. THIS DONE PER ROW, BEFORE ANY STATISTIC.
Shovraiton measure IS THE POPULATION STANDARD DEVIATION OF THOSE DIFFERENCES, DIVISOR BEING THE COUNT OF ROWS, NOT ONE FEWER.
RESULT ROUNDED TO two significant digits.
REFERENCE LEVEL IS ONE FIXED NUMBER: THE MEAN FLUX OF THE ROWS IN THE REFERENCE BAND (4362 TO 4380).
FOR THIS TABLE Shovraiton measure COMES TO 1.1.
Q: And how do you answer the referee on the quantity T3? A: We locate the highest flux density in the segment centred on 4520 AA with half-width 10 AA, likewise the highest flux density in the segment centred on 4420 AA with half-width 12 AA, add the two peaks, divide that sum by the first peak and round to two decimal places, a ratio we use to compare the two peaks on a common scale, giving 1.96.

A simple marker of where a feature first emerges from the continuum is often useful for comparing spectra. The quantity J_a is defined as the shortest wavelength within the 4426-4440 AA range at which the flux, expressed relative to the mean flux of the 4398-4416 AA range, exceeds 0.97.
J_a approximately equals 4427 AA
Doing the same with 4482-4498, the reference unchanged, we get 4484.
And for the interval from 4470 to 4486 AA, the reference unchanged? 4472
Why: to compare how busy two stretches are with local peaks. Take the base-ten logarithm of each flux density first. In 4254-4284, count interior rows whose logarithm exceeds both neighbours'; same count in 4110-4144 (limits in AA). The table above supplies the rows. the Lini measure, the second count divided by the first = 1.3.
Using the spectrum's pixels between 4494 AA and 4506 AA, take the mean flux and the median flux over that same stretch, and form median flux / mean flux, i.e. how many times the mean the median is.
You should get 0.99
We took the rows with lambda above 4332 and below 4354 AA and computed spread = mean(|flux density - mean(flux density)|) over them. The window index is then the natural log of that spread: 0.0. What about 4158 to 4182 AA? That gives -0.7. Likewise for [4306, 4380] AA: 0.1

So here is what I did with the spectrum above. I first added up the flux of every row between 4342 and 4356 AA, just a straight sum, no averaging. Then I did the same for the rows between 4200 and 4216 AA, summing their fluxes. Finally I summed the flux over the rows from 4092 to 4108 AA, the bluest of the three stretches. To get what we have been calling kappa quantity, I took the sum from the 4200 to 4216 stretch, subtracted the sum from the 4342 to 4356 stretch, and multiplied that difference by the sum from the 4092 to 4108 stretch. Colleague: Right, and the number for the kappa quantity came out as -128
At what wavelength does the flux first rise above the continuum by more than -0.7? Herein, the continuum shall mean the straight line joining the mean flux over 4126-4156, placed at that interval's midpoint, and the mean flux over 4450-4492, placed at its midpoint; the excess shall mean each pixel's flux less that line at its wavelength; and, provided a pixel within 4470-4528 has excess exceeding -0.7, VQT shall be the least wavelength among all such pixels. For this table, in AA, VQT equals 4472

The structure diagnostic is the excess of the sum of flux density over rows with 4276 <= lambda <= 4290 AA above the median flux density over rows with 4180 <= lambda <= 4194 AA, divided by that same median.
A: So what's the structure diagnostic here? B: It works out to 3.6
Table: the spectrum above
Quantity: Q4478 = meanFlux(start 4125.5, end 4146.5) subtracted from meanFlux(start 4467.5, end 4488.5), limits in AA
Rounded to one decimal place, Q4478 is 0.7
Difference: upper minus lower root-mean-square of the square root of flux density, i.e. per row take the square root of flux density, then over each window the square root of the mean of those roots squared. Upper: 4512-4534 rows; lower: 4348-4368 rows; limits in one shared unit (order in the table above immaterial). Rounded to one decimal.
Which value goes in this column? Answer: 0.0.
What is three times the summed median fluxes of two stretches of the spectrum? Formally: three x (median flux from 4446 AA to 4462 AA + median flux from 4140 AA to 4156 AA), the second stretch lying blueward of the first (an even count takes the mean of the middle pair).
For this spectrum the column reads 49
